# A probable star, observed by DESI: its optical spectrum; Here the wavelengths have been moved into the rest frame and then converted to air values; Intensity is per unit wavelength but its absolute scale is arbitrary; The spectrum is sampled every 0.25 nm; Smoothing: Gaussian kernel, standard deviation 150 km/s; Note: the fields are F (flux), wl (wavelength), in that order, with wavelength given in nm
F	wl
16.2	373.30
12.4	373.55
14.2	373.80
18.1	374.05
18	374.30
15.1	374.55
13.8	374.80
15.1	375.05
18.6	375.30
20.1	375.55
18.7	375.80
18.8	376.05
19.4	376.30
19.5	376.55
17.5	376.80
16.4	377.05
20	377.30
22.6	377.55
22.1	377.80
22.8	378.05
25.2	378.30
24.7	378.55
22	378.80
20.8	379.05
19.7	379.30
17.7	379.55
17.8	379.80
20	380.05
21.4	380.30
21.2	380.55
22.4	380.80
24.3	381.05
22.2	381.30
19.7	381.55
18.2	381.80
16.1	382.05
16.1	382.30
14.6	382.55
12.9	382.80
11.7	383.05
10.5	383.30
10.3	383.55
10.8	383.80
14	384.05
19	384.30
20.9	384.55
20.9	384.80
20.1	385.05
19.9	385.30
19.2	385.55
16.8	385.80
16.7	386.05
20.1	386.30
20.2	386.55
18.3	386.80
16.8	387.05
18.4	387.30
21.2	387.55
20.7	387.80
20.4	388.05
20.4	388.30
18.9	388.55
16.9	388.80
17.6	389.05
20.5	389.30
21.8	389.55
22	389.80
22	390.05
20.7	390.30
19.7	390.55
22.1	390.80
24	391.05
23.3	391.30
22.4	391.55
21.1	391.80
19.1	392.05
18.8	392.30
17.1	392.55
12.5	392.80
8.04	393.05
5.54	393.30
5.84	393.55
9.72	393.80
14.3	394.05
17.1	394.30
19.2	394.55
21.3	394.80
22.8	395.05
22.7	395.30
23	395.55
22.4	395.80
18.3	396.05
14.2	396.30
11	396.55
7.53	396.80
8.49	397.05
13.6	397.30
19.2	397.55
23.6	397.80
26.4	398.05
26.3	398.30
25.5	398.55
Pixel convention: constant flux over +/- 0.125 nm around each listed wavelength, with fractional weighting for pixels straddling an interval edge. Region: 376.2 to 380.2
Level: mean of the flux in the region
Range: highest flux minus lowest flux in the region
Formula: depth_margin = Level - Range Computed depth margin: 11.7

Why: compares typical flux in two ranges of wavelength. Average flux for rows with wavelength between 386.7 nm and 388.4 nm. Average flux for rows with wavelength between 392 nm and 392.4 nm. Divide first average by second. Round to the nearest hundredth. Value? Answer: 1.03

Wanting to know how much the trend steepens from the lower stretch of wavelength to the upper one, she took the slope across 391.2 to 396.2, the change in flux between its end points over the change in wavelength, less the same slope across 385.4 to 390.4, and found -1.4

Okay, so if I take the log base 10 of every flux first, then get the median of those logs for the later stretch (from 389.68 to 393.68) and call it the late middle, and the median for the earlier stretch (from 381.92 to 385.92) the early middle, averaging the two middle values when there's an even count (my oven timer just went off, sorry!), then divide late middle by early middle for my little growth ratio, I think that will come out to 1.08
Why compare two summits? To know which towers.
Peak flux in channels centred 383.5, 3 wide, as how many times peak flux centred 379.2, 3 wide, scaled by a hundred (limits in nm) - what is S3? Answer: 83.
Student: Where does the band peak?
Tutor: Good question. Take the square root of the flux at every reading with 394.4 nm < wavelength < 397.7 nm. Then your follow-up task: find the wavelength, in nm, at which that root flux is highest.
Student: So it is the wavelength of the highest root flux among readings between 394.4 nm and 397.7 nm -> 395.55 nm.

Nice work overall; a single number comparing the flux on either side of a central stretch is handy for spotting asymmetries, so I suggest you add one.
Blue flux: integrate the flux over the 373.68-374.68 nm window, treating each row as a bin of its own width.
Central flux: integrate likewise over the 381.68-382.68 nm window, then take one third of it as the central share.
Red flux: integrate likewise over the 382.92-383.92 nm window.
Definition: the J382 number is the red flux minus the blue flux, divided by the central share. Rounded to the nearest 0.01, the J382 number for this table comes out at -1.02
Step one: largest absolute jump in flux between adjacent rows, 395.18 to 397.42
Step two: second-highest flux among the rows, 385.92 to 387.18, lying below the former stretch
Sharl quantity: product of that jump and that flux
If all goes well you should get 103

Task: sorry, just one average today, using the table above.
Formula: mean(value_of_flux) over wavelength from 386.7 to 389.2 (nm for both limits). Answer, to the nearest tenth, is 19.0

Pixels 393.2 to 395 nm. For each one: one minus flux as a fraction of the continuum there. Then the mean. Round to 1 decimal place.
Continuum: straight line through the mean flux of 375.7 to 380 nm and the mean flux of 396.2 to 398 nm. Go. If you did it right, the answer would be 0.1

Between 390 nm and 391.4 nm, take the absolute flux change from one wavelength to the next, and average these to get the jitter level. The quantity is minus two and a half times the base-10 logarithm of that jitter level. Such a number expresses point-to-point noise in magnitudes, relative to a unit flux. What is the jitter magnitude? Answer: -0.4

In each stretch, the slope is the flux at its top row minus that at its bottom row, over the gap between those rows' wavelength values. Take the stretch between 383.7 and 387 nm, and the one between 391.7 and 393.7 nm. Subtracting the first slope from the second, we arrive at -11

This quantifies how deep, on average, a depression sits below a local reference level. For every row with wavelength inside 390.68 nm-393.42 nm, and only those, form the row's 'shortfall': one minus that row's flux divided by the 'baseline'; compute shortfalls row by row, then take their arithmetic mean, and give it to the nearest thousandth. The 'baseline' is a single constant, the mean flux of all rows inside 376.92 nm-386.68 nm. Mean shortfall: 0.060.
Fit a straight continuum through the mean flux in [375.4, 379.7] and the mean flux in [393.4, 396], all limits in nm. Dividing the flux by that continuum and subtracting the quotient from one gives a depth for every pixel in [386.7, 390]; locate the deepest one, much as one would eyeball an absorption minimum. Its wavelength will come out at 387.05 nm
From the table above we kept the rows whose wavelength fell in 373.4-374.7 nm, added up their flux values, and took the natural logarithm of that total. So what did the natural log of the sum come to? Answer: 4.35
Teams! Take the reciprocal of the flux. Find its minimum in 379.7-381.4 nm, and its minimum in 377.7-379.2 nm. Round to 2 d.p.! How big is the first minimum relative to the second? 1.04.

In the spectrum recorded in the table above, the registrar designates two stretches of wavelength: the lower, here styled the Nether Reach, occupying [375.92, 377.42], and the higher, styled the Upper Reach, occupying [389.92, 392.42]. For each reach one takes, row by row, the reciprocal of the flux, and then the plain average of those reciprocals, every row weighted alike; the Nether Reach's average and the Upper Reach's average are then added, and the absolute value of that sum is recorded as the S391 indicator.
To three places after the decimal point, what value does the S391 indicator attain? 0.101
